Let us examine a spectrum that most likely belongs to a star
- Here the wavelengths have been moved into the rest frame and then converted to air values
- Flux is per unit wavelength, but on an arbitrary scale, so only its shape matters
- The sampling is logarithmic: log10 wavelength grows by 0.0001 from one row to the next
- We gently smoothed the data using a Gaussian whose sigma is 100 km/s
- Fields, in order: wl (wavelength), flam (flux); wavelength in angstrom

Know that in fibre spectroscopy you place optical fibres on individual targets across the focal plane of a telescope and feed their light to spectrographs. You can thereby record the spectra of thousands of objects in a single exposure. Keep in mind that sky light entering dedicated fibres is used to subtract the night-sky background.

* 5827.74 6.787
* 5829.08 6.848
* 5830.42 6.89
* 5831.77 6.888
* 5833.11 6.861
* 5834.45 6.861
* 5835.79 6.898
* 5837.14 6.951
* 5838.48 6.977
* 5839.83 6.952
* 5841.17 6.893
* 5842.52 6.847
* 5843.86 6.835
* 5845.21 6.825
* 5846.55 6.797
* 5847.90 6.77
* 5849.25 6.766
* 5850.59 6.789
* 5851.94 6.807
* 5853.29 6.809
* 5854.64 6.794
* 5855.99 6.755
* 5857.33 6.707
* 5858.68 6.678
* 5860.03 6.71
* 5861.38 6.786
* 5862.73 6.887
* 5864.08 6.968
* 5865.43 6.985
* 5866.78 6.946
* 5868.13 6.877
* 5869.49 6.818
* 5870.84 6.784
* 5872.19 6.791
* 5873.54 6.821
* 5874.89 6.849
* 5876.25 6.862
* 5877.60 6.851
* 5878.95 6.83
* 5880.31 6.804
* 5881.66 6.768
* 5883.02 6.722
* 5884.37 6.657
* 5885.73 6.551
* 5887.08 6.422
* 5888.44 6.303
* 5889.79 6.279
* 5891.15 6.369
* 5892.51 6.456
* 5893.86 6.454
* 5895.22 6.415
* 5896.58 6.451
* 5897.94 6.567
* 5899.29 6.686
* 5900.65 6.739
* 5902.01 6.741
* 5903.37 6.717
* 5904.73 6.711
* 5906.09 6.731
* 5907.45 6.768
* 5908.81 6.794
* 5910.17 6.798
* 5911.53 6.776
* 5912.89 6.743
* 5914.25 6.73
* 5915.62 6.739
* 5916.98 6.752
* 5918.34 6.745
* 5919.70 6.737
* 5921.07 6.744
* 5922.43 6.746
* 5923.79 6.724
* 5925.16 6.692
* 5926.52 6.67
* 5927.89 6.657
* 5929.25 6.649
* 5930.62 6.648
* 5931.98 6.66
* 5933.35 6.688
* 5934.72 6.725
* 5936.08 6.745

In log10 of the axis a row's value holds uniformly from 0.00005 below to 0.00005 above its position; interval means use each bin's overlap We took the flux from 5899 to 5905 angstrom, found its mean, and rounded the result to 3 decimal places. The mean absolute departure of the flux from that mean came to 0.017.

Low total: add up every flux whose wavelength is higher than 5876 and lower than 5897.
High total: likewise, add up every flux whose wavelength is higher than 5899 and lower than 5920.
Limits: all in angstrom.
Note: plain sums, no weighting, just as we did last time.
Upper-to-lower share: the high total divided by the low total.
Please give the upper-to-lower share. 1.03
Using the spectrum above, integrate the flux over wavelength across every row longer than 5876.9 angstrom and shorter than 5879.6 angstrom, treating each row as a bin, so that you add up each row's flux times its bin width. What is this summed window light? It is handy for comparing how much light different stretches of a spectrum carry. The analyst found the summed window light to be 18.5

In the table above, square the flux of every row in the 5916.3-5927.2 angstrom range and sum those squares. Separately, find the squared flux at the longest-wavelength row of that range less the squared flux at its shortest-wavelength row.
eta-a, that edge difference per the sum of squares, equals -0.0030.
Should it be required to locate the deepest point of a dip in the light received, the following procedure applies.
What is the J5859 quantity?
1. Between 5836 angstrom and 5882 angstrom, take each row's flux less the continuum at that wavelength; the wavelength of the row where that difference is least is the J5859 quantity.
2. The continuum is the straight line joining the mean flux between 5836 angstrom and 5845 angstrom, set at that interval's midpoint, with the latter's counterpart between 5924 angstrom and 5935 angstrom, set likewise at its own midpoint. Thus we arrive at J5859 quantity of 5858.68 angstrom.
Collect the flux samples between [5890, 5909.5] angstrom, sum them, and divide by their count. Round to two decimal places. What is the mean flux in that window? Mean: 6.61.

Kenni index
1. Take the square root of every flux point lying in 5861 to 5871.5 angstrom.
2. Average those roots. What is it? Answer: 2.62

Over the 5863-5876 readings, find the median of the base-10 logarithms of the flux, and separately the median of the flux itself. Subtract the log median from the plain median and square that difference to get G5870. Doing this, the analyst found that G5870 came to 36.2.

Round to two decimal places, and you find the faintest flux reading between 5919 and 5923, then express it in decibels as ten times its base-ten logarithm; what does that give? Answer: 8.28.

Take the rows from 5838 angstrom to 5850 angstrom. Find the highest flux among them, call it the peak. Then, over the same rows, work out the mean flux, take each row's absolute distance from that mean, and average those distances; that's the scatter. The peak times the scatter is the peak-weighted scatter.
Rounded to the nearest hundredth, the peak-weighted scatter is 0.42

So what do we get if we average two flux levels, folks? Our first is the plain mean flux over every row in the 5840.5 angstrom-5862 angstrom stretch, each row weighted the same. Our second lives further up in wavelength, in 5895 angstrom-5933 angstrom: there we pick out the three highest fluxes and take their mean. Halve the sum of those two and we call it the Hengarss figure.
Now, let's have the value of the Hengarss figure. 6.79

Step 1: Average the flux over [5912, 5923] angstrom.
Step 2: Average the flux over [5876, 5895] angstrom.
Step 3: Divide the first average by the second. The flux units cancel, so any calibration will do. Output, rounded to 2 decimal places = 1.02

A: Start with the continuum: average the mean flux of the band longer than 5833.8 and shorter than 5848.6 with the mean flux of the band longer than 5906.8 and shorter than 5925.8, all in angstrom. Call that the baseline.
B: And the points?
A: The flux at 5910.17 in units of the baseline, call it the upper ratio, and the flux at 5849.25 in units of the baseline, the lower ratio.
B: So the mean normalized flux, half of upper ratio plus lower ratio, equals 0.996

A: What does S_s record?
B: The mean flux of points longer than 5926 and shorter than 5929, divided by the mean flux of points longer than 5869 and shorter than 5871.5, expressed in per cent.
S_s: 98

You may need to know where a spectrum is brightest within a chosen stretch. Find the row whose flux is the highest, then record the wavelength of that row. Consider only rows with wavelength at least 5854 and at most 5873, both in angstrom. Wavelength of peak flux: 5865.43 angstrom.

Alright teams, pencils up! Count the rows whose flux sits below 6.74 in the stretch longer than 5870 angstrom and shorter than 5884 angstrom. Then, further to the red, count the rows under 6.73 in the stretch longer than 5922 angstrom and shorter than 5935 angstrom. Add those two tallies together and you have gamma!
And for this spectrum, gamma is 10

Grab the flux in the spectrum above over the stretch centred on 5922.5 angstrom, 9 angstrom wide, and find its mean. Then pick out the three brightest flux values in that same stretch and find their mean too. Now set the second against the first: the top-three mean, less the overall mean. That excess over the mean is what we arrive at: 0.02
